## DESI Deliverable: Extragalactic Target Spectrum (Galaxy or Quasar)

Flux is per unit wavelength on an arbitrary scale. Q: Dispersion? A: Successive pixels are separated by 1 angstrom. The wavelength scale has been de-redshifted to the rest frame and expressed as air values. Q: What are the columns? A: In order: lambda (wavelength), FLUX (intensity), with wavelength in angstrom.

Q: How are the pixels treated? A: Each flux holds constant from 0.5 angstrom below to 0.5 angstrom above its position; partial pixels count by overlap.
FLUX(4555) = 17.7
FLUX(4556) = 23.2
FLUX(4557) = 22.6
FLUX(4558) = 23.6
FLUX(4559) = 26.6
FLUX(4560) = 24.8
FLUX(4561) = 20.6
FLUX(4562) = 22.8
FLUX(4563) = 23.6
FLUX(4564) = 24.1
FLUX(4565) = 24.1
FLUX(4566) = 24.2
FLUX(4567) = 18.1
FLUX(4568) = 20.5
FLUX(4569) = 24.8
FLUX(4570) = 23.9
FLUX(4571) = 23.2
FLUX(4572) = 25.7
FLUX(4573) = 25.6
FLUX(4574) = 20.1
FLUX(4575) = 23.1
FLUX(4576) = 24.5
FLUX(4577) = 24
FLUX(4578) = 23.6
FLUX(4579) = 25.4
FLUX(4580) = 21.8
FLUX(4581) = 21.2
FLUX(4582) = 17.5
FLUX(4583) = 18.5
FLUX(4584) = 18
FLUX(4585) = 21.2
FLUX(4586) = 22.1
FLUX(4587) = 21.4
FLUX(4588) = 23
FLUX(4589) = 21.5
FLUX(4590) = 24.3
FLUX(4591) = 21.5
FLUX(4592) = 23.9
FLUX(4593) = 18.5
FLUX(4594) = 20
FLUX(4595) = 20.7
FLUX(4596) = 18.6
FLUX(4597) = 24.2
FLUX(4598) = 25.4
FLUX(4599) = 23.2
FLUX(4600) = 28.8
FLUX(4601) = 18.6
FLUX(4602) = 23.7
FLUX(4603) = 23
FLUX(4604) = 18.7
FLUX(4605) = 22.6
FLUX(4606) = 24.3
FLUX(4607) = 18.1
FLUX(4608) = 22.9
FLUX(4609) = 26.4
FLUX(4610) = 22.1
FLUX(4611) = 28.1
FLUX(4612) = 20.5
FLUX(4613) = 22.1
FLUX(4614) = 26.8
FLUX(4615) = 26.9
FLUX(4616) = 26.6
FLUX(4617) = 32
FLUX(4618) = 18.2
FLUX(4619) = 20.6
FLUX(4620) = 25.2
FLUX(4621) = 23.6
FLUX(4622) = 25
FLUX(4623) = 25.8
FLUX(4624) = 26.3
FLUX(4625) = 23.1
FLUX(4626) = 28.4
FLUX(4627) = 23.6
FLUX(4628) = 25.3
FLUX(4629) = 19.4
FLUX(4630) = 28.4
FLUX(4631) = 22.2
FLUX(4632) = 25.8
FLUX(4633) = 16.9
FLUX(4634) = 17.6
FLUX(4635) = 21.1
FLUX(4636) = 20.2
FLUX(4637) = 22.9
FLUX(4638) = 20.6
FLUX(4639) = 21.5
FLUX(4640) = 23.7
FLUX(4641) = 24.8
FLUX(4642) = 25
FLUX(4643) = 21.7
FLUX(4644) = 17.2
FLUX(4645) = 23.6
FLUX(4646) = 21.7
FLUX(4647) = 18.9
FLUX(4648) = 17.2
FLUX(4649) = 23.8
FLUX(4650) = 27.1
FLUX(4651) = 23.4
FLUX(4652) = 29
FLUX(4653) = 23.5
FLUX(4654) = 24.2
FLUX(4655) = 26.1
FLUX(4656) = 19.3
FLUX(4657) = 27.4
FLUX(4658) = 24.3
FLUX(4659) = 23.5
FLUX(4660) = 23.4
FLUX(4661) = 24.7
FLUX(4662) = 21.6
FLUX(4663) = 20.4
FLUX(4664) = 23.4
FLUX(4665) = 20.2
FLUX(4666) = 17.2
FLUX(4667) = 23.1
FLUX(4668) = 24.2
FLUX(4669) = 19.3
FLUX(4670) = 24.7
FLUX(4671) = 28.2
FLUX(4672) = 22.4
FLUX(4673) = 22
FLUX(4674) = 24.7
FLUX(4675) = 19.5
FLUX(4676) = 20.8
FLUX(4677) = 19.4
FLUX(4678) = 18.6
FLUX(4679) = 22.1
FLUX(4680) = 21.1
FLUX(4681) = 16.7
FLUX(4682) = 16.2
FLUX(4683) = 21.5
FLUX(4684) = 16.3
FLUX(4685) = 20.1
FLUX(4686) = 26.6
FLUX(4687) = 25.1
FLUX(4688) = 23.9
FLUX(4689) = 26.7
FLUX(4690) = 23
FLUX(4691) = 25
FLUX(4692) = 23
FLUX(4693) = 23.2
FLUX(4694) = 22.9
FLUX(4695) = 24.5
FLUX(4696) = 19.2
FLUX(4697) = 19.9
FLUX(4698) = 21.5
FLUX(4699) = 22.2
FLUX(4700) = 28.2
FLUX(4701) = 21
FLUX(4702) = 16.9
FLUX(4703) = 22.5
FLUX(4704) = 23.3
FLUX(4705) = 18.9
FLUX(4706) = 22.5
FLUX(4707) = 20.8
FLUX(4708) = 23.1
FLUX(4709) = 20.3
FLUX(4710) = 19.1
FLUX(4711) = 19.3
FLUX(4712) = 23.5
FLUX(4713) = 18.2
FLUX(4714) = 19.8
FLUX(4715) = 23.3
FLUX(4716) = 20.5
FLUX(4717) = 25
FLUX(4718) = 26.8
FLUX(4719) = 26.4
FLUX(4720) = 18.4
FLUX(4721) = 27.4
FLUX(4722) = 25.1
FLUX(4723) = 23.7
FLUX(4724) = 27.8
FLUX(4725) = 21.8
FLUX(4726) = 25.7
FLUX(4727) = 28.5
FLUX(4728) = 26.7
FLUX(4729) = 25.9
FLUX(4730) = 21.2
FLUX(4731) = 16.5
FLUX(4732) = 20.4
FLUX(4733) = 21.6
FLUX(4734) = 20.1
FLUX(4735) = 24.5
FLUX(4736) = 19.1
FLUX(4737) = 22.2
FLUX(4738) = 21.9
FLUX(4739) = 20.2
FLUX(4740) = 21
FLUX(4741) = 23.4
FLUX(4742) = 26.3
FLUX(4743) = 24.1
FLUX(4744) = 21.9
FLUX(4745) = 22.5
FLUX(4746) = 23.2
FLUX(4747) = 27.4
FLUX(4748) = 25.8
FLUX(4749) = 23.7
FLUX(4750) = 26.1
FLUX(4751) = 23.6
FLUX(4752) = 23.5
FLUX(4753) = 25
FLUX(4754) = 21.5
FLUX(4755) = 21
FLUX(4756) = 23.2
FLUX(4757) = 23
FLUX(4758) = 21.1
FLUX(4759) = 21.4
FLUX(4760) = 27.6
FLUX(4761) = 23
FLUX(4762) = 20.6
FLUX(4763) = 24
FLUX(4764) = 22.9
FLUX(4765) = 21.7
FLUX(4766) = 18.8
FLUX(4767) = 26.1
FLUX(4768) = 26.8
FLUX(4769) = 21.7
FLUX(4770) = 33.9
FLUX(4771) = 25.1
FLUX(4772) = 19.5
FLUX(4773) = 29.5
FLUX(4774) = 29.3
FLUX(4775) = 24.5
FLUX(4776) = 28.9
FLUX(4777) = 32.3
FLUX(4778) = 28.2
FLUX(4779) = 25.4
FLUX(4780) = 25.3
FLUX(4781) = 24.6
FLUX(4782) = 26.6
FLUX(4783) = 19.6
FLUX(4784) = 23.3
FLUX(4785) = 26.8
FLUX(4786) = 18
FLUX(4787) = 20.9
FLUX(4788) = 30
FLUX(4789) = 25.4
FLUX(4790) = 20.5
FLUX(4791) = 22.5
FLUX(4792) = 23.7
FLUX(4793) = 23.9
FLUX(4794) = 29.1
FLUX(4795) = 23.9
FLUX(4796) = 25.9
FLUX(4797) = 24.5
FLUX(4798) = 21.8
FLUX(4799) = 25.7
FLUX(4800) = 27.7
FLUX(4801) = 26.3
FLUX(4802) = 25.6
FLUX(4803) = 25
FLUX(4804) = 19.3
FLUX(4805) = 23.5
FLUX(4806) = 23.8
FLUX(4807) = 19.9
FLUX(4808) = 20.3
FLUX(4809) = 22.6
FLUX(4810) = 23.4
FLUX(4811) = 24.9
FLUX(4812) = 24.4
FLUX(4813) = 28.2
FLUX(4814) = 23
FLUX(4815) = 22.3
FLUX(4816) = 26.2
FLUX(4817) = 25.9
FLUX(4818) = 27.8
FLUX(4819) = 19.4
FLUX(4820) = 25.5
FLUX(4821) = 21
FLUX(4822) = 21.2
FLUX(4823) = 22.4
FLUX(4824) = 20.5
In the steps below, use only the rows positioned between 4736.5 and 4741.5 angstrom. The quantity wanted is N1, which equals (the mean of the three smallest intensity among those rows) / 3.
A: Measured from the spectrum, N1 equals 7.0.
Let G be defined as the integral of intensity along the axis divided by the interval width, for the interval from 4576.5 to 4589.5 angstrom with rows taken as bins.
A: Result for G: 21.5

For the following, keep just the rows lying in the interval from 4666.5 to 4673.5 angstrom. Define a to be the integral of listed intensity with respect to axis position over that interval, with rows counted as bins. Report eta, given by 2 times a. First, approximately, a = 164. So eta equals 328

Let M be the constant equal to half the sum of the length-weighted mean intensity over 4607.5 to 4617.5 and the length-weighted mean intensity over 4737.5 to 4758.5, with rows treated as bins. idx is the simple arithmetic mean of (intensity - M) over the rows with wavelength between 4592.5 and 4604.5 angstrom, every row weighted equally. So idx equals -2.4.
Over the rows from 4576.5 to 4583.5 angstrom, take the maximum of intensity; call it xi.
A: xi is 25.4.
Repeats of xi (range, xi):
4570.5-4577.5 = 25.7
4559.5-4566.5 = 24.8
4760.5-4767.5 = 26.1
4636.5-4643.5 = 25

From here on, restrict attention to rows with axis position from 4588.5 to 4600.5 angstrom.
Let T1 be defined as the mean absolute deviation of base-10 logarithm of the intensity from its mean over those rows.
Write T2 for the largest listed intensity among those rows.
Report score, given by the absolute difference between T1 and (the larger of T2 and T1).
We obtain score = 28.8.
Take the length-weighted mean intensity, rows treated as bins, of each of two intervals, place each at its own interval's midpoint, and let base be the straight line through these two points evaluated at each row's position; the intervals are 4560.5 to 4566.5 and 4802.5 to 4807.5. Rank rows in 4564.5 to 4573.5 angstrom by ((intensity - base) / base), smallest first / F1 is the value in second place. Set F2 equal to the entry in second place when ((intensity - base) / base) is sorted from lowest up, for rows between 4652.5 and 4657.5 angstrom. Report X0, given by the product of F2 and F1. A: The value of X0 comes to -0.0031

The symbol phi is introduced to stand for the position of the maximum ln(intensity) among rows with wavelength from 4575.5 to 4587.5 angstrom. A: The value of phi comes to 4579 angstrom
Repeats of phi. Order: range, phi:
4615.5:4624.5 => 4617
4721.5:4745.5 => 4727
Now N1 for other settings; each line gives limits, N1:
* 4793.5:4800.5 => 7.8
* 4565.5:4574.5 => 6.5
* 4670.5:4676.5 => 6.9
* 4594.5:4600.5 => 6.9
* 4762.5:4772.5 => 6.7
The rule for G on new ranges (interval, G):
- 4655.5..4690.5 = 22.0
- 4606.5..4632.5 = 24.4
